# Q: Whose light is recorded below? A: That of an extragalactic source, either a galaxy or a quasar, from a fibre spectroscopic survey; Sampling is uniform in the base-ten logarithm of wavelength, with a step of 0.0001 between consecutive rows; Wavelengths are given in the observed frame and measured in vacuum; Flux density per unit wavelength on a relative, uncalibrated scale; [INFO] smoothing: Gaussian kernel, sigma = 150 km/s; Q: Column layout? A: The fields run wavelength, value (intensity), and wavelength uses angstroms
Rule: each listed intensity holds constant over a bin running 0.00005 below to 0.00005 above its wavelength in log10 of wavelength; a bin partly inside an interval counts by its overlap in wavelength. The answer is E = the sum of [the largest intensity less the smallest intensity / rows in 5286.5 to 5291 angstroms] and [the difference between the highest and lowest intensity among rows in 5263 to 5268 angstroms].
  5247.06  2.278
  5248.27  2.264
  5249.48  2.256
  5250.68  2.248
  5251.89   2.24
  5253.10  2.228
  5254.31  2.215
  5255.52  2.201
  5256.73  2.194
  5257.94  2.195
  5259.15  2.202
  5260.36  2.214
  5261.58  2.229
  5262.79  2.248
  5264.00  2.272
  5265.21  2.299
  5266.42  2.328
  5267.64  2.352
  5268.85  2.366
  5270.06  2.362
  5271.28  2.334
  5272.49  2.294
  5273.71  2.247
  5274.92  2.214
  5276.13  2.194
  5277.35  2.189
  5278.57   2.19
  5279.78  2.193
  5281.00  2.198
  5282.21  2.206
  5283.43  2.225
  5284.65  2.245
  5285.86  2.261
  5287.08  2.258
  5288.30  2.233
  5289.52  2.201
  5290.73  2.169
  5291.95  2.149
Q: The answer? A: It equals 0.17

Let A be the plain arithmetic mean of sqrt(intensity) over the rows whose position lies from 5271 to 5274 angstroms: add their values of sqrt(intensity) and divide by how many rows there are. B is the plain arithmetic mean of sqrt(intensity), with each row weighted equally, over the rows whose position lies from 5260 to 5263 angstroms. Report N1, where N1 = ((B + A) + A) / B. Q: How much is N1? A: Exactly 3.027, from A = 1.514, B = 1.49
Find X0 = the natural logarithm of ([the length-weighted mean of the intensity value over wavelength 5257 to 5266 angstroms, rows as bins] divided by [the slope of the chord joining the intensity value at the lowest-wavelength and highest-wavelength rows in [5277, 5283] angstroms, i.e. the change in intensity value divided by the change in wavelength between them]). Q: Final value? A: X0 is 6.5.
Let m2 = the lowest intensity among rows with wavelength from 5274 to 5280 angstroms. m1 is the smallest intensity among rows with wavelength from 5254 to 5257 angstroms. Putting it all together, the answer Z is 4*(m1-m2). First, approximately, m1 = 2.194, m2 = 2.189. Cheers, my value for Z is 0.02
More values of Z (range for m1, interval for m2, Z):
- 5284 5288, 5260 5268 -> 0.12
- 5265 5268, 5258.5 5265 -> 0.39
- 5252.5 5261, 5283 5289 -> -0.12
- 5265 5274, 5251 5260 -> 0.21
